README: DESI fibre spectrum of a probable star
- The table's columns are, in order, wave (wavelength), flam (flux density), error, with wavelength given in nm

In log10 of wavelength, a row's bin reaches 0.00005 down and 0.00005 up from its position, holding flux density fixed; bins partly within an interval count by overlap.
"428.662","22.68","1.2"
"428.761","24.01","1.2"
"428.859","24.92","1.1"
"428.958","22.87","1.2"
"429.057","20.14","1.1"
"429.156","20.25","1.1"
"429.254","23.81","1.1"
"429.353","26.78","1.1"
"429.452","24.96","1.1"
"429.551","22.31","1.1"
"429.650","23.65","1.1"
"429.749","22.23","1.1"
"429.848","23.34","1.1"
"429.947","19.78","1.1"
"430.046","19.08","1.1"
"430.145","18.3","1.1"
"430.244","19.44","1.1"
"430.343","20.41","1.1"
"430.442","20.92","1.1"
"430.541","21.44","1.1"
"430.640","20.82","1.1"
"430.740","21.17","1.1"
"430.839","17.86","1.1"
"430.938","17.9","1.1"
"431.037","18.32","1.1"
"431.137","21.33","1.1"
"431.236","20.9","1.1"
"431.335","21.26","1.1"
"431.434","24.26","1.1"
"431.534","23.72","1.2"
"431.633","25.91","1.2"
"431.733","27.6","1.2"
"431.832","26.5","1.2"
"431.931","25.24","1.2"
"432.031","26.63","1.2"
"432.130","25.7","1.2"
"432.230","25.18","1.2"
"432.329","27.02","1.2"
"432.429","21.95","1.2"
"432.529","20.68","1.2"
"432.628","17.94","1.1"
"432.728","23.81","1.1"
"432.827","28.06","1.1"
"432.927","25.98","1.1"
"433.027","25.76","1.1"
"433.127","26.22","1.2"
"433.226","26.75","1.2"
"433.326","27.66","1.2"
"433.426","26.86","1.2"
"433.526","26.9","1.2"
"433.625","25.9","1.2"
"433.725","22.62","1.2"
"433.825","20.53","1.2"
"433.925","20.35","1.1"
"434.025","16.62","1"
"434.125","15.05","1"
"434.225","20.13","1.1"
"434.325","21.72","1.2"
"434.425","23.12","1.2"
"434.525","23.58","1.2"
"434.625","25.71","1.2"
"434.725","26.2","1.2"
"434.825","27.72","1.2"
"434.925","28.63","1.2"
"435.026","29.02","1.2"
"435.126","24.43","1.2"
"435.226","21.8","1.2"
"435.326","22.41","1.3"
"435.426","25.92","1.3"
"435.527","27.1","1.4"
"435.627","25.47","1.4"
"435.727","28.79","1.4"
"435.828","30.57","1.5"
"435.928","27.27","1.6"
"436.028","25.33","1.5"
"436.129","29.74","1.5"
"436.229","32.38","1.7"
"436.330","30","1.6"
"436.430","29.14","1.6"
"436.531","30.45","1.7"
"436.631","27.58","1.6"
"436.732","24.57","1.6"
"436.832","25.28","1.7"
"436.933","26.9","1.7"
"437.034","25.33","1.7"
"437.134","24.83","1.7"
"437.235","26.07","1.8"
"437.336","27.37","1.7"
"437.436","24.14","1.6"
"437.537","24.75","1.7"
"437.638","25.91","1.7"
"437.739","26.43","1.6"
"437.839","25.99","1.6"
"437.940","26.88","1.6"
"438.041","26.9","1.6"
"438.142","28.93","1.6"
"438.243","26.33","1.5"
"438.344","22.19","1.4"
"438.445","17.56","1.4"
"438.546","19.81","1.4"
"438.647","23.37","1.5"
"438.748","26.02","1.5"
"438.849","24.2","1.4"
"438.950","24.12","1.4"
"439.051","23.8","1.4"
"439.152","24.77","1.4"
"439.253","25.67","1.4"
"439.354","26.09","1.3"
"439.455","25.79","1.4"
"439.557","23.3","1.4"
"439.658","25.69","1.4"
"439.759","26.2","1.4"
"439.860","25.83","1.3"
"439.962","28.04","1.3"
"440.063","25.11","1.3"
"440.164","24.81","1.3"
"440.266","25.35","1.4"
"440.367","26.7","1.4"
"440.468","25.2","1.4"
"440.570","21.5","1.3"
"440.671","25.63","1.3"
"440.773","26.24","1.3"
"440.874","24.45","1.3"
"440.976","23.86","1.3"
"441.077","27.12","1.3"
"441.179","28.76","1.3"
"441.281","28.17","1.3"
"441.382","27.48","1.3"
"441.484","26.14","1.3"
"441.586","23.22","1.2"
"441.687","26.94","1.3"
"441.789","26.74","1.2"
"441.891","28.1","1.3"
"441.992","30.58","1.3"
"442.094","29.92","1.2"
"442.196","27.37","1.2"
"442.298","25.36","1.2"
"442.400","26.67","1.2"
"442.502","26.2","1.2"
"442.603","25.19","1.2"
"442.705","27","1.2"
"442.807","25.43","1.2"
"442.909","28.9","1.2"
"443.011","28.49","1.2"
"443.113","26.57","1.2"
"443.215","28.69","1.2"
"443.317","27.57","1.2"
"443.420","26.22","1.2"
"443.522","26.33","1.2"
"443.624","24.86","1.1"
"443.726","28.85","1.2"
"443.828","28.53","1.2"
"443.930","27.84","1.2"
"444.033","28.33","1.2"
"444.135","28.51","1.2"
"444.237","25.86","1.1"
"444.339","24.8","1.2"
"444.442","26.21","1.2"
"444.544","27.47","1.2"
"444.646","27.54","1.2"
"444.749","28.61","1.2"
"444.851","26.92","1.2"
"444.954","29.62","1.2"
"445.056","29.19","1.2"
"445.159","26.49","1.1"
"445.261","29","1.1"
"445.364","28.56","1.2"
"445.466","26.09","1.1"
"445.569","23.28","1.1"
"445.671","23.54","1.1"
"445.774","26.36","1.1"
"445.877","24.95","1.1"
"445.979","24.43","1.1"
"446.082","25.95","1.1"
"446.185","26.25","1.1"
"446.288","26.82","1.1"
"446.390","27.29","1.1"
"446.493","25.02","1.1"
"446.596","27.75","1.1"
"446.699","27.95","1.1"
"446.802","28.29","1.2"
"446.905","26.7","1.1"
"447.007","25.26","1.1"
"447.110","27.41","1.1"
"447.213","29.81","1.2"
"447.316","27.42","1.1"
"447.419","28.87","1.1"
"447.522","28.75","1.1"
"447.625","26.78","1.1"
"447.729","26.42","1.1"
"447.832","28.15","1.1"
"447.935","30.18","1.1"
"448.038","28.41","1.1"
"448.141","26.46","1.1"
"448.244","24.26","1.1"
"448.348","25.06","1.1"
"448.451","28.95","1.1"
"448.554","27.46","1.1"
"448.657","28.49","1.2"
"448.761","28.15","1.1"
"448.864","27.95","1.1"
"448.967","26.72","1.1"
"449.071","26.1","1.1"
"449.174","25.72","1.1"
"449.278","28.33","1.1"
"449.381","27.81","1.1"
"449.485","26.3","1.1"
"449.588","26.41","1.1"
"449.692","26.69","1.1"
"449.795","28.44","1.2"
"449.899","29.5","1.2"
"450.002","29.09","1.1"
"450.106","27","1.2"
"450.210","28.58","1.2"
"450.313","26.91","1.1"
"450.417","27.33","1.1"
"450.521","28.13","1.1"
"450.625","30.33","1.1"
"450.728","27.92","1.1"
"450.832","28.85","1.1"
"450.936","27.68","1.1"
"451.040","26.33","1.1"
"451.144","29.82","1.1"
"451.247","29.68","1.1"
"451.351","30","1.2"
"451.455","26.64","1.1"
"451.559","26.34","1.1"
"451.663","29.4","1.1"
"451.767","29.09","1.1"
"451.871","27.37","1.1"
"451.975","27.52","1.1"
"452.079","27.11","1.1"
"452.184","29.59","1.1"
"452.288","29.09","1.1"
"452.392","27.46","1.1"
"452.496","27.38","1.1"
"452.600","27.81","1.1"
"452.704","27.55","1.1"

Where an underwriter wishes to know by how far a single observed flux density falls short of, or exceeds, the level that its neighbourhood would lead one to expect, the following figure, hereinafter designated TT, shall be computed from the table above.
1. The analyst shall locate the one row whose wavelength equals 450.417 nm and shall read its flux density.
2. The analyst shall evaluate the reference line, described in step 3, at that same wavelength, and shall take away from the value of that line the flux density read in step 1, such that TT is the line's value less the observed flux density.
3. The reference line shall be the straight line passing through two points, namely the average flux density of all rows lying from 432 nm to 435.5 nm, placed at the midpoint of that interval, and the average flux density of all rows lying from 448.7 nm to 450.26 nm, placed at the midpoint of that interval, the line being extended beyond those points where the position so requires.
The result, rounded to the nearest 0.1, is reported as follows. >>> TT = 0.4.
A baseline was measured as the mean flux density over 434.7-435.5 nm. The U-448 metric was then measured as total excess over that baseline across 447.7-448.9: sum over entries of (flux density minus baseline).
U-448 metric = 21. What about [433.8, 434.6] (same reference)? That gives -45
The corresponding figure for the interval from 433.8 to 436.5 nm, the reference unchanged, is -17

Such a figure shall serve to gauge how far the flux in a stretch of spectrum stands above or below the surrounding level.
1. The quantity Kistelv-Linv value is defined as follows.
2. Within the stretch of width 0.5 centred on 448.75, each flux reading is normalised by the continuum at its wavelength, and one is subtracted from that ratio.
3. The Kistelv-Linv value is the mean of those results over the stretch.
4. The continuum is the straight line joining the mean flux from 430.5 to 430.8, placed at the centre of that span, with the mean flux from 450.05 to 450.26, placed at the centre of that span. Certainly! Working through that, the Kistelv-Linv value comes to 0.02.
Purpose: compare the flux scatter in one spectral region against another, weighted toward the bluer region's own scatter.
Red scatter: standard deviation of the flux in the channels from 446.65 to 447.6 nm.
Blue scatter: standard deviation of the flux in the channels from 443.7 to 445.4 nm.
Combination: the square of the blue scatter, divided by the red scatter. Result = 1.3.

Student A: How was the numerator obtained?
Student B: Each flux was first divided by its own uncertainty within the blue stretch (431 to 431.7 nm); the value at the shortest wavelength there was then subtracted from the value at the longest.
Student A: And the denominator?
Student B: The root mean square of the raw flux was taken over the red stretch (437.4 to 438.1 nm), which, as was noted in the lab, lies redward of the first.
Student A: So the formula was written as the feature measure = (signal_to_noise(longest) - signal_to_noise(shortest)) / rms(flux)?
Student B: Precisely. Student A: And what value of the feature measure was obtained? 0.19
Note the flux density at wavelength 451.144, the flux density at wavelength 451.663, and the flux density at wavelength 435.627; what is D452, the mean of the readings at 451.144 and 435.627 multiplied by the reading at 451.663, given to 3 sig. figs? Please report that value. 813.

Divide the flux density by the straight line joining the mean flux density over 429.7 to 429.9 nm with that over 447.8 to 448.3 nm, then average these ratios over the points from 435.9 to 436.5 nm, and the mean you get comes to 1.19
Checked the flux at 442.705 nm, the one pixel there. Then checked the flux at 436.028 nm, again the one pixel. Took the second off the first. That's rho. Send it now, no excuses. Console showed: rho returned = 1.7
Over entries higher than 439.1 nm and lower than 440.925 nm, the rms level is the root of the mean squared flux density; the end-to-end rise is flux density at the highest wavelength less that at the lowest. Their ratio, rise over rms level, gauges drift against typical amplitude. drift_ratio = -0.01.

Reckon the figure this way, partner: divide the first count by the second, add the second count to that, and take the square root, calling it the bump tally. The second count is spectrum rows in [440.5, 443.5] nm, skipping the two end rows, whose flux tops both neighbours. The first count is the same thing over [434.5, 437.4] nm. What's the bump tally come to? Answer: 2.96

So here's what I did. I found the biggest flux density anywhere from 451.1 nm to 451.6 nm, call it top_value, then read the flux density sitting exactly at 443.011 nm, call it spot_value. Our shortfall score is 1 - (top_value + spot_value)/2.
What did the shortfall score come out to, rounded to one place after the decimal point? -28.2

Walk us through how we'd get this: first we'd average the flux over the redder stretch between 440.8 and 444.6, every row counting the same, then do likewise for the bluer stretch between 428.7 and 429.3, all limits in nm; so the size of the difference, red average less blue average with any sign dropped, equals 4.3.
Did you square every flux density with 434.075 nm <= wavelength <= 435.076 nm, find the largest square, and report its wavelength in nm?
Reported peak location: 435.026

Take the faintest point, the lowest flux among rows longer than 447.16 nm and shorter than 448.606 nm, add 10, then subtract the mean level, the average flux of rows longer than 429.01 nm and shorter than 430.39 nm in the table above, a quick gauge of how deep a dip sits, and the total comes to 13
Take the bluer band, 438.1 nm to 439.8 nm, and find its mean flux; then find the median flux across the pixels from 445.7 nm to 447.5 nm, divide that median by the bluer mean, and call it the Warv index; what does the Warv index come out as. 1.10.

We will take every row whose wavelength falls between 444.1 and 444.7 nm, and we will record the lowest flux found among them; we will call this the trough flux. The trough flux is 24.8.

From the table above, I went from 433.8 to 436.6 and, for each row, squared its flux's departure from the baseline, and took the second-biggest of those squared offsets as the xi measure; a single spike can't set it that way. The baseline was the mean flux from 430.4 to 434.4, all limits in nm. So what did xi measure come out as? 64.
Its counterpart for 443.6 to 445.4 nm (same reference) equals 38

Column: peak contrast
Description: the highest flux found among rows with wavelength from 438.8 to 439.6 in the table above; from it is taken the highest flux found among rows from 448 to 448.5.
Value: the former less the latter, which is -2.9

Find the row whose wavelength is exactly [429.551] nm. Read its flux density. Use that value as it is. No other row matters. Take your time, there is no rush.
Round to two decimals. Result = 22.31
